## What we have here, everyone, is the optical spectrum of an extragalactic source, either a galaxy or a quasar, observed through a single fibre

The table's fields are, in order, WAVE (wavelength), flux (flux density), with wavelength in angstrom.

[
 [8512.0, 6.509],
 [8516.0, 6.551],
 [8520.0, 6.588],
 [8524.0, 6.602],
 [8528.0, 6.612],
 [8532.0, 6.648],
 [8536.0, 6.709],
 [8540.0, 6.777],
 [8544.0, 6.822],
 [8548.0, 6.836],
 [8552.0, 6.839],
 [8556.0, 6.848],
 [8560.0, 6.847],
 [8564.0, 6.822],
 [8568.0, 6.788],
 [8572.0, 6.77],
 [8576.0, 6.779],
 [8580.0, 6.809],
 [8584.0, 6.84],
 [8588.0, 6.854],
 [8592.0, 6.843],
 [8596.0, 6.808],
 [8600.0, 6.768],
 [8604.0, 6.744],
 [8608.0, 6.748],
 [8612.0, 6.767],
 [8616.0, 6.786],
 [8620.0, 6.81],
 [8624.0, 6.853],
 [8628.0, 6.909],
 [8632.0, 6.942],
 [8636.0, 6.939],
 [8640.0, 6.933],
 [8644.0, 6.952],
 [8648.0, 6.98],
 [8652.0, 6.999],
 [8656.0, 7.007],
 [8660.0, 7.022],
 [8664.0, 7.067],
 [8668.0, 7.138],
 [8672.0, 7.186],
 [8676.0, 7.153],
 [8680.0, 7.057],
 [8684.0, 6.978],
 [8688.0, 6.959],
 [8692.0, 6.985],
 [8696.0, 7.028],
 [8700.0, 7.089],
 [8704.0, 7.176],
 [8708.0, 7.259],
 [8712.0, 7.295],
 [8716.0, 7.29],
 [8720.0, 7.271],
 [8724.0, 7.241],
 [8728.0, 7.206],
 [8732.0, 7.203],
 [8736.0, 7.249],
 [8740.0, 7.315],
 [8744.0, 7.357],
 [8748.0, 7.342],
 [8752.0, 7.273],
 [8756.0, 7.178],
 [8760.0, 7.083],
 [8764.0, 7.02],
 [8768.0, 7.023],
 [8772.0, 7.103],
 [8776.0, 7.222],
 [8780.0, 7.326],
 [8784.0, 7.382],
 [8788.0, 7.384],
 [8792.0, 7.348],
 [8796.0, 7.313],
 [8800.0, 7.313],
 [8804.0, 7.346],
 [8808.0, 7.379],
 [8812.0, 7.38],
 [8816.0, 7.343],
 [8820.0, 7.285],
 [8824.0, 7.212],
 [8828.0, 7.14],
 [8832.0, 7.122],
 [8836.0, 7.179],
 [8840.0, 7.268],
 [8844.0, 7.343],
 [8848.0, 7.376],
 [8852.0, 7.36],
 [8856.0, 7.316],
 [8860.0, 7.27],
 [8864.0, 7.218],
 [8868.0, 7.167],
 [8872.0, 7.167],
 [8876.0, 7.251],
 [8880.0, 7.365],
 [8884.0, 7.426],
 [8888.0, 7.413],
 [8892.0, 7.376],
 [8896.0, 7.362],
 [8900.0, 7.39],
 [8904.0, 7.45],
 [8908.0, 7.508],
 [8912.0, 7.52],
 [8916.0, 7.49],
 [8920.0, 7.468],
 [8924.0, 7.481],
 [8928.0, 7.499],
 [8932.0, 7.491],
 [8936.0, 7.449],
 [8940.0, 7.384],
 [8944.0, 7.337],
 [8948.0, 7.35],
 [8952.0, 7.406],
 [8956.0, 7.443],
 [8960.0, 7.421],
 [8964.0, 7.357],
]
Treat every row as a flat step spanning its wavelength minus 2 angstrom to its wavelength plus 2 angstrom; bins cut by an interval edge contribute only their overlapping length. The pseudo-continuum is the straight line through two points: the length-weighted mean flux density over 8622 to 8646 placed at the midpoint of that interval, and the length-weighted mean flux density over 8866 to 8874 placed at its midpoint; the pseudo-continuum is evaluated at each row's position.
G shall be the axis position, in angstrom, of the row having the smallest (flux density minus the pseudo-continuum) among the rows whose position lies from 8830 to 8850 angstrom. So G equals 8832.0 angstrom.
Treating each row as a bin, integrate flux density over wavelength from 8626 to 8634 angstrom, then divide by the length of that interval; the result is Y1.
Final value 6.93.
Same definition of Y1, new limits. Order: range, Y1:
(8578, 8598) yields 6.83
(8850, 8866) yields 7.29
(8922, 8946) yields 7.44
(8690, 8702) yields 7.03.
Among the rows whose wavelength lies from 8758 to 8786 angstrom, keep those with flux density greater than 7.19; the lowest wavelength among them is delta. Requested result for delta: 8776.0 angstrom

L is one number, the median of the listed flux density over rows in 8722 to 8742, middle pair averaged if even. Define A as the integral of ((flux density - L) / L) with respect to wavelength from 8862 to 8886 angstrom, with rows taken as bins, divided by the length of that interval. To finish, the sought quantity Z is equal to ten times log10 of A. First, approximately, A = 0.003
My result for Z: -24.7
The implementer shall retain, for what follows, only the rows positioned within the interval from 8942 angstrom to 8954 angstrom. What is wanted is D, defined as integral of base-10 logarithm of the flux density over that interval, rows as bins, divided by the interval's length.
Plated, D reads 0.867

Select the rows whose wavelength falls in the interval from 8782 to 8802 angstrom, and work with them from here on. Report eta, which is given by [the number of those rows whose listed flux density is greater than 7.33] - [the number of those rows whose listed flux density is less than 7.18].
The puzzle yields 3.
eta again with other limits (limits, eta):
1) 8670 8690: -4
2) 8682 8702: -5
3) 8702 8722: -1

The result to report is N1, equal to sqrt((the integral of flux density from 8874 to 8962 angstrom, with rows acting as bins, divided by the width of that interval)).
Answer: 2.72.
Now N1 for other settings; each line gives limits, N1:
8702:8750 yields 2.70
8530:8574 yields 2.61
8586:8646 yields 2.62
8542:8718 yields 2.63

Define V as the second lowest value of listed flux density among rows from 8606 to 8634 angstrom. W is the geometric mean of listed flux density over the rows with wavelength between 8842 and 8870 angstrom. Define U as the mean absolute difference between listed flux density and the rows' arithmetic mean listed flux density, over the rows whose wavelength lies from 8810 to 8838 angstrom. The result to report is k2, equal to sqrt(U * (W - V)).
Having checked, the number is 0.211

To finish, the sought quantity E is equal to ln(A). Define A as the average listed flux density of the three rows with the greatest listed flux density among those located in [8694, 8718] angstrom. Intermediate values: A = 7.28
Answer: 1.99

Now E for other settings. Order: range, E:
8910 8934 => 2.02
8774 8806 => 2.00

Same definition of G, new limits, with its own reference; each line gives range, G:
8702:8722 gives 8704.0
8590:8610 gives 8608.0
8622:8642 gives 8624.0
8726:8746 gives 8732.0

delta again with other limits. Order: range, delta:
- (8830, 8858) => 8840.0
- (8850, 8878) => 8852.0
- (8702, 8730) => 8708.0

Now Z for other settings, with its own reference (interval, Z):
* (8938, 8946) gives -17.8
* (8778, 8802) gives -18.5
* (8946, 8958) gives -16.6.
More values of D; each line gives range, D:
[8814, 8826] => 0.862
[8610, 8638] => 0.836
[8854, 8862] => 0.863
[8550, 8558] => 0.835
